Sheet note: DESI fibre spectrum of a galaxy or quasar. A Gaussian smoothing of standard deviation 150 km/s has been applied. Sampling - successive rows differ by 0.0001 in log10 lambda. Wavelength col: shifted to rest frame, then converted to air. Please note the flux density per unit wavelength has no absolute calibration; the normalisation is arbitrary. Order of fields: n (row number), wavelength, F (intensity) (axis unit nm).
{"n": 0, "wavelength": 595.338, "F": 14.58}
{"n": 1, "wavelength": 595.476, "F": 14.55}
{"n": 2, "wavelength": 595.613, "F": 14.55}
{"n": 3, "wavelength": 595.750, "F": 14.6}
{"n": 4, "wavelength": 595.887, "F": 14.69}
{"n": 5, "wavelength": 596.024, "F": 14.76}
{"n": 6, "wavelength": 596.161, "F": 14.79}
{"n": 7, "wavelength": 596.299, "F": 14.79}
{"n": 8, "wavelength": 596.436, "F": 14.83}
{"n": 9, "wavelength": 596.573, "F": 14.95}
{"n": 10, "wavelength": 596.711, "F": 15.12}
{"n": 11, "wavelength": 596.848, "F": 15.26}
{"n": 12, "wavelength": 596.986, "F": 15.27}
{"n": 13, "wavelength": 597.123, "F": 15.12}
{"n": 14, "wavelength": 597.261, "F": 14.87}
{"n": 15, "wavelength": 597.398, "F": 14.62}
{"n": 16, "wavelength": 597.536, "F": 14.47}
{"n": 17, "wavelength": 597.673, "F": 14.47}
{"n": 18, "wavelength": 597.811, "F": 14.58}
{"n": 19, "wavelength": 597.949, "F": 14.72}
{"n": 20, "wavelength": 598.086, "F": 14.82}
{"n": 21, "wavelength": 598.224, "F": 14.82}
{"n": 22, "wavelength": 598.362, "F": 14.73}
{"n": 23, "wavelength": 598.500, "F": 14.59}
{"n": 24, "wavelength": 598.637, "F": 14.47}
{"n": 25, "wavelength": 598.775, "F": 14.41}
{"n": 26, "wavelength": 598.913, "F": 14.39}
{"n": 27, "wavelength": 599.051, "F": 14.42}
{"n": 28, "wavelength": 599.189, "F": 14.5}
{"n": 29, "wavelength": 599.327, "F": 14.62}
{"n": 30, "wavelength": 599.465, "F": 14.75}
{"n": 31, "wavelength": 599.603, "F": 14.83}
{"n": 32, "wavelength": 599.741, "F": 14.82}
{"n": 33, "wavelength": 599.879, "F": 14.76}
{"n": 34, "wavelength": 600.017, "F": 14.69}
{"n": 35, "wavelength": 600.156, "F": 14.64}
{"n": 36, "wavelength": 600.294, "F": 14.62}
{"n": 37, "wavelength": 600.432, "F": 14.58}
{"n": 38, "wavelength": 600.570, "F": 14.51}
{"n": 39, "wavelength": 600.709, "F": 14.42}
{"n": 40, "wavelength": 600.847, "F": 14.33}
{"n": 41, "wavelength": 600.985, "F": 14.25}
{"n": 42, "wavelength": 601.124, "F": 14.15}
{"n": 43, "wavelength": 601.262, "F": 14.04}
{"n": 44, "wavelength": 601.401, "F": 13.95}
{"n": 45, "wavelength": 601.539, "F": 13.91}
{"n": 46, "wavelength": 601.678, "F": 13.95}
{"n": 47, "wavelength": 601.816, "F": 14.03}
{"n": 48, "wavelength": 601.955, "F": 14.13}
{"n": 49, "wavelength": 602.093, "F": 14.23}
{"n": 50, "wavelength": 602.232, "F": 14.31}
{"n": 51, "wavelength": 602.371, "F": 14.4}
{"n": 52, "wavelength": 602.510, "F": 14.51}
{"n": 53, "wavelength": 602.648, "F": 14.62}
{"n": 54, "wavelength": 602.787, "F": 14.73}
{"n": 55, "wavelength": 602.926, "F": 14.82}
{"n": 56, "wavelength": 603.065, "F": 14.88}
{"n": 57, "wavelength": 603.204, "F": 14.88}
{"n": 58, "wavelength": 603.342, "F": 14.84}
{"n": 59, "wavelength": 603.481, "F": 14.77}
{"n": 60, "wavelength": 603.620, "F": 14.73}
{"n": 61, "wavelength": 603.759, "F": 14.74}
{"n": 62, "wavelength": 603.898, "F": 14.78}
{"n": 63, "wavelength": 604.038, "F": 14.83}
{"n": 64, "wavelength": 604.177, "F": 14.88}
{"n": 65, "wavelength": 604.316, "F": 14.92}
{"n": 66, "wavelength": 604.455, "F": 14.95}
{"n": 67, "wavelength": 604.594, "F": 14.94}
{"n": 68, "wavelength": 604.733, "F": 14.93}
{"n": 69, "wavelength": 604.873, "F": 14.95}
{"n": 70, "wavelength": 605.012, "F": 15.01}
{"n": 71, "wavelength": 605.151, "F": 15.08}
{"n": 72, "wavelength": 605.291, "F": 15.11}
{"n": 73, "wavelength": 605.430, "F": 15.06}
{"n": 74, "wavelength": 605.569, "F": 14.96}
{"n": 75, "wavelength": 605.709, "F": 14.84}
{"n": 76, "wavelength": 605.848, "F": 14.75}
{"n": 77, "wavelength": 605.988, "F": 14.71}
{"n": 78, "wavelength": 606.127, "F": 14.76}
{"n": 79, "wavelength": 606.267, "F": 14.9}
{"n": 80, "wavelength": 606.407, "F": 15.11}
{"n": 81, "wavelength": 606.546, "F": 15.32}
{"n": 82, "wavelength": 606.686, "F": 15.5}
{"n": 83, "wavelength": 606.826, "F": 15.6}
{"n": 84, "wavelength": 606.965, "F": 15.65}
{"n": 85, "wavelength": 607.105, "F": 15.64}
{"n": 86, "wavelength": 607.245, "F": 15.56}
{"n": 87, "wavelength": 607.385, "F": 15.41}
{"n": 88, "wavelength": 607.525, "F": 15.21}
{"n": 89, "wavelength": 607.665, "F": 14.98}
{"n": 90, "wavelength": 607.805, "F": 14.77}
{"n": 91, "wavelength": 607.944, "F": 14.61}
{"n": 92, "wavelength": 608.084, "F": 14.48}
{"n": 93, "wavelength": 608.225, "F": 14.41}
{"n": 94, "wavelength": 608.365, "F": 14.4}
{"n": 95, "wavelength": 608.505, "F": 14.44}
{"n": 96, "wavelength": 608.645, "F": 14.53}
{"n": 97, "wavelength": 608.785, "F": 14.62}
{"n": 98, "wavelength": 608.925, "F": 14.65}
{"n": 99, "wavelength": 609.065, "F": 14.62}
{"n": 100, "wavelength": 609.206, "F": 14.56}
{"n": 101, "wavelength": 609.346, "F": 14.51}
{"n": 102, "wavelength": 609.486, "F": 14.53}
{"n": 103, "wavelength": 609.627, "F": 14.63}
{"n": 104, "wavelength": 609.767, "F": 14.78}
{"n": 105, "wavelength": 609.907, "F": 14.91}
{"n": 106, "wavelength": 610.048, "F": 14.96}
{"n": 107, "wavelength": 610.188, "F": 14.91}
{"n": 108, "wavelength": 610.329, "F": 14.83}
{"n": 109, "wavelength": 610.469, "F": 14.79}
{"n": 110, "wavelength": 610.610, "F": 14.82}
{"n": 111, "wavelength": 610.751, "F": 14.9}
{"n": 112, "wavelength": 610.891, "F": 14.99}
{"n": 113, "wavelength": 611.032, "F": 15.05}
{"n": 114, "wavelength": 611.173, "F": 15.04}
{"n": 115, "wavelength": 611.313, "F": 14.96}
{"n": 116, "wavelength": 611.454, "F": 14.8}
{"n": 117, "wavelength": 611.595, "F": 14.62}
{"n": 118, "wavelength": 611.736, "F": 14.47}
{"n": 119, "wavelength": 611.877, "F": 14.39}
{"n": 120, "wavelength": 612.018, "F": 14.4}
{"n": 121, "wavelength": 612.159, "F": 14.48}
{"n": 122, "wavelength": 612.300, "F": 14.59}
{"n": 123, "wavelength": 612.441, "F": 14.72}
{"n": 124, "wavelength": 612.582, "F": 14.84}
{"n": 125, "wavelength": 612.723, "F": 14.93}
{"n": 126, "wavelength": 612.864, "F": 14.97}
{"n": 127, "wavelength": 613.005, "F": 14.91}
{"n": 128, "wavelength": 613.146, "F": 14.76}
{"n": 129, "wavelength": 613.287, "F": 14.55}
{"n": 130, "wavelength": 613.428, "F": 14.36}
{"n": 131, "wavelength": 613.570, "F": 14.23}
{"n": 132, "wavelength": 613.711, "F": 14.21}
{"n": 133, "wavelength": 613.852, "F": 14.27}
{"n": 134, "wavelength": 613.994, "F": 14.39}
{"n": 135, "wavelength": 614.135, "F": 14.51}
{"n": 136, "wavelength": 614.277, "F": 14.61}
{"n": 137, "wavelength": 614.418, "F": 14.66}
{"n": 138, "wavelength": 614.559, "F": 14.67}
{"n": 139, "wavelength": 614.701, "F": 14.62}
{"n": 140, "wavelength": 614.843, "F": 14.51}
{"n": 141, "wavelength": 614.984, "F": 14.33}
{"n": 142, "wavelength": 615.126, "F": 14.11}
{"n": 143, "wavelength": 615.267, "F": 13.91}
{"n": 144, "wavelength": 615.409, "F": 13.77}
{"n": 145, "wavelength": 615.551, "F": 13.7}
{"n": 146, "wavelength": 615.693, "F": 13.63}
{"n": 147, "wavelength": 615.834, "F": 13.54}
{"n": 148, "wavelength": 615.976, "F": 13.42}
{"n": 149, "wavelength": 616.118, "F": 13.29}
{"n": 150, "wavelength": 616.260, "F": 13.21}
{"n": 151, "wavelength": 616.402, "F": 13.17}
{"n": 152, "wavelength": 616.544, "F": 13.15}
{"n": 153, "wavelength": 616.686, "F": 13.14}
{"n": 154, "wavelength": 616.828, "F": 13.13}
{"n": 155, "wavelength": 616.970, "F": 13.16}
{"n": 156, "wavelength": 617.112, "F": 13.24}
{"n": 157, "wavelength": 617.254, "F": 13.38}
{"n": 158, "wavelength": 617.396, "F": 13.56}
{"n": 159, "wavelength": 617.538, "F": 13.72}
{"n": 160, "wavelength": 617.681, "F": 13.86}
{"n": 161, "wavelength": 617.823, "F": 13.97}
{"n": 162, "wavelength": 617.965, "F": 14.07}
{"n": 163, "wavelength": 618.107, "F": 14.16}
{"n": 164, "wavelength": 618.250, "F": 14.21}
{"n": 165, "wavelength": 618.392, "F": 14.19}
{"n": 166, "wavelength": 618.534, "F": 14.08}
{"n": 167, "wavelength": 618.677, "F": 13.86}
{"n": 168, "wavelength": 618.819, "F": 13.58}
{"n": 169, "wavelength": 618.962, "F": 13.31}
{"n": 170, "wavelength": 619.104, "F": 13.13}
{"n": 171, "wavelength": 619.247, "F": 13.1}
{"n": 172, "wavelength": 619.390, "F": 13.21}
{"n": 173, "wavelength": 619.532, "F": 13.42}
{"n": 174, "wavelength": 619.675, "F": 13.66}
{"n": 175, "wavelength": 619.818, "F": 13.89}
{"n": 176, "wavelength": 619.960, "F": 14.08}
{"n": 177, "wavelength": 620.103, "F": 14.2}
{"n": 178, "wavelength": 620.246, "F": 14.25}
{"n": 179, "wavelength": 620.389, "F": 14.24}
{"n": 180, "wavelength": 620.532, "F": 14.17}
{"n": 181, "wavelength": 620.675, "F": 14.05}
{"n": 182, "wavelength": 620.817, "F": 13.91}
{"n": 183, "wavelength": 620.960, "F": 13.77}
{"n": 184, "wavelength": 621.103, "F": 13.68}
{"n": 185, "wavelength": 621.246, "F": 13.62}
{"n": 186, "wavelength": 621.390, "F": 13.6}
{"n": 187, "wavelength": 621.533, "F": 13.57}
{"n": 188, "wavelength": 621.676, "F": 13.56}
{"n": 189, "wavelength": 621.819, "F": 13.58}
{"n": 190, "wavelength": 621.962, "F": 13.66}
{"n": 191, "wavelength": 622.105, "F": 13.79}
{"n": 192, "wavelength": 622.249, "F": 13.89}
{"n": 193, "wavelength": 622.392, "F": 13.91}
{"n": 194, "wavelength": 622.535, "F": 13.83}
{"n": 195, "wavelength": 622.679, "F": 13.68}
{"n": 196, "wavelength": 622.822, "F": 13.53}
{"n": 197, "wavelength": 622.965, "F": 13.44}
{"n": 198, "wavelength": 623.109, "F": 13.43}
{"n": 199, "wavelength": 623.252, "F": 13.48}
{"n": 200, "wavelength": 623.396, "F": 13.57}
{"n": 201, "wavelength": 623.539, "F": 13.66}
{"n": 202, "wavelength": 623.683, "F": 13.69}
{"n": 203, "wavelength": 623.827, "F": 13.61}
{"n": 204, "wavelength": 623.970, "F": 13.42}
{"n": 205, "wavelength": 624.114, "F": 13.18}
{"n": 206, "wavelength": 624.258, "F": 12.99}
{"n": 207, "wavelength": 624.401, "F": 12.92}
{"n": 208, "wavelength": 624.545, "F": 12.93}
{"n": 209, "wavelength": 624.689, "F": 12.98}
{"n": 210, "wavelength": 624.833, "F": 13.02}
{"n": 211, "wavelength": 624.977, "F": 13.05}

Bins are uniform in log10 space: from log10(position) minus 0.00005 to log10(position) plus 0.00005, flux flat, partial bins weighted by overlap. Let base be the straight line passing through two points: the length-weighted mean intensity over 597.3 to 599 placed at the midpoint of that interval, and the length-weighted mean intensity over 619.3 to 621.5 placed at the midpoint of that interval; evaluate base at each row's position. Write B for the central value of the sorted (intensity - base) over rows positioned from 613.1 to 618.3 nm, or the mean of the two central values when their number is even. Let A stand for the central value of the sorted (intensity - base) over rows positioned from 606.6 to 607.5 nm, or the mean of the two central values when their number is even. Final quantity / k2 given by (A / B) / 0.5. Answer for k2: 57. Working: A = 1.3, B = 0.05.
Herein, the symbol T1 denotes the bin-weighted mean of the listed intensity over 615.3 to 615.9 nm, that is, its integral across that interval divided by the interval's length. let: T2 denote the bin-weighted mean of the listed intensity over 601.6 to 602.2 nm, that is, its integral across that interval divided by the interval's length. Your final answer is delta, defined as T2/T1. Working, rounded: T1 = 13.7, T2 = 14.1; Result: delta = 1.03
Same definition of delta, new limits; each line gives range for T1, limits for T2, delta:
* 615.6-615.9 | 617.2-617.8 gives 1.00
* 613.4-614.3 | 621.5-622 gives 0.95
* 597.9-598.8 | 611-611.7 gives 1.01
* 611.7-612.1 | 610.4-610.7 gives 1.03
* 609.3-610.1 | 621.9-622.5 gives 0.94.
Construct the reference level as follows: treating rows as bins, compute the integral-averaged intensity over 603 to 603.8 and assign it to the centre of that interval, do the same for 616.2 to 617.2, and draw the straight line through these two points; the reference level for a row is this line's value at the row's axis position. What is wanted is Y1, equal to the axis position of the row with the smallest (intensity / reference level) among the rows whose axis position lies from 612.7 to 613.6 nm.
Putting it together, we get 613.570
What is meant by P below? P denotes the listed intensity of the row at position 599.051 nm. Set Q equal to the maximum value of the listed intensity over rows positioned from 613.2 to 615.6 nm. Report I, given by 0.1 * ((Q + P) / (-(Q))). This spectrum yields -0.198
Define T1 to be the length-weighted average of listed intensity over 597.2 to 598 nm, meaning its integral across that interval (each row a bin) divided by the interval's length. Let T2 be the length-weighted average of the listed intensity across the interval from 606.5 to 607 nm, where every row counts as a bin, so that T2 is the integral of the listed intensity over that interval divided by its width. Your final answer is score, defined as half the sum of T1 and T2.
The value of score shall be 15.1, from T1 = 14.6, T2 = 15.5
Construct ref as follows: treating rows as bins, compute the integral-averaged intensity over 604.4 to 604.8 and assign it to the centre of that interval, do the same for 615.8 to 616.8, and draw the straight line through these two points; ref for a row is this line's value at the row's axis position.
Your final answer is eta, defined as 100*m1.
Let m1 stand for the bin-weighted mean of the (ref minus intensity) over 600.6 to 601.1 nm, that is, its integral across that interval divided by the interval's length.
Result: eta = 117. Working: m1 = 1.2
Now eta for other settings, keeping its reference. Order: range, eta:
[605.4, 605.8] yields -12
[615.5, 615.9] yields -28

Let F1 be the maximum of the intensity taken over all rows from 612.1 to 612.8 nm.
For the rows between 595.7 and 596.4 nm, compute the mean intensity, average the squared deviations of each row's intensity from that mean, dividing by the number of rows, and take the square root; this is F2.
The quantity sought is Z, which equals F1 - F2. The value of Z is 14.86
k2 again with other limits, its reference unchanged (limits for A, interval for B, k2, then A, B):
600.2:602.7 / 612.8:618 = -9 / -0.2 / 0.05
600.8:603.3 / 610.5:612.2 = -1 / -0.2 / 0.65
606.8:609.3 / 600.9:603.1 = -3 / 0.4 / -0.24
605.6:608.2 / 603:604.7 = 3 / 0.8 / 0.44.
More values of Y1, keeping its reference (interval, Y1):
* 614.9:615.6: 615.551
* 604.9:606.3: 605.988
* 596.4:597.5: 597.398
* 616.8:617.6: 616.828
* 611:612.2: 611.877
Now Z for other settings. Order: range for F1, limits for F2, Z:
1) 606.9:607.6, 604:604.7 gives 15.61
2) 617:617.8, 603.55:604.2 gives 13.80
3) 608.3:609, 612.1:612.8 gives 14.49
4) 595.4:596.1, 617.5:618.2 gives 14.61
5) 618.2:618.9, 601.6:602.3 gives 14.08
